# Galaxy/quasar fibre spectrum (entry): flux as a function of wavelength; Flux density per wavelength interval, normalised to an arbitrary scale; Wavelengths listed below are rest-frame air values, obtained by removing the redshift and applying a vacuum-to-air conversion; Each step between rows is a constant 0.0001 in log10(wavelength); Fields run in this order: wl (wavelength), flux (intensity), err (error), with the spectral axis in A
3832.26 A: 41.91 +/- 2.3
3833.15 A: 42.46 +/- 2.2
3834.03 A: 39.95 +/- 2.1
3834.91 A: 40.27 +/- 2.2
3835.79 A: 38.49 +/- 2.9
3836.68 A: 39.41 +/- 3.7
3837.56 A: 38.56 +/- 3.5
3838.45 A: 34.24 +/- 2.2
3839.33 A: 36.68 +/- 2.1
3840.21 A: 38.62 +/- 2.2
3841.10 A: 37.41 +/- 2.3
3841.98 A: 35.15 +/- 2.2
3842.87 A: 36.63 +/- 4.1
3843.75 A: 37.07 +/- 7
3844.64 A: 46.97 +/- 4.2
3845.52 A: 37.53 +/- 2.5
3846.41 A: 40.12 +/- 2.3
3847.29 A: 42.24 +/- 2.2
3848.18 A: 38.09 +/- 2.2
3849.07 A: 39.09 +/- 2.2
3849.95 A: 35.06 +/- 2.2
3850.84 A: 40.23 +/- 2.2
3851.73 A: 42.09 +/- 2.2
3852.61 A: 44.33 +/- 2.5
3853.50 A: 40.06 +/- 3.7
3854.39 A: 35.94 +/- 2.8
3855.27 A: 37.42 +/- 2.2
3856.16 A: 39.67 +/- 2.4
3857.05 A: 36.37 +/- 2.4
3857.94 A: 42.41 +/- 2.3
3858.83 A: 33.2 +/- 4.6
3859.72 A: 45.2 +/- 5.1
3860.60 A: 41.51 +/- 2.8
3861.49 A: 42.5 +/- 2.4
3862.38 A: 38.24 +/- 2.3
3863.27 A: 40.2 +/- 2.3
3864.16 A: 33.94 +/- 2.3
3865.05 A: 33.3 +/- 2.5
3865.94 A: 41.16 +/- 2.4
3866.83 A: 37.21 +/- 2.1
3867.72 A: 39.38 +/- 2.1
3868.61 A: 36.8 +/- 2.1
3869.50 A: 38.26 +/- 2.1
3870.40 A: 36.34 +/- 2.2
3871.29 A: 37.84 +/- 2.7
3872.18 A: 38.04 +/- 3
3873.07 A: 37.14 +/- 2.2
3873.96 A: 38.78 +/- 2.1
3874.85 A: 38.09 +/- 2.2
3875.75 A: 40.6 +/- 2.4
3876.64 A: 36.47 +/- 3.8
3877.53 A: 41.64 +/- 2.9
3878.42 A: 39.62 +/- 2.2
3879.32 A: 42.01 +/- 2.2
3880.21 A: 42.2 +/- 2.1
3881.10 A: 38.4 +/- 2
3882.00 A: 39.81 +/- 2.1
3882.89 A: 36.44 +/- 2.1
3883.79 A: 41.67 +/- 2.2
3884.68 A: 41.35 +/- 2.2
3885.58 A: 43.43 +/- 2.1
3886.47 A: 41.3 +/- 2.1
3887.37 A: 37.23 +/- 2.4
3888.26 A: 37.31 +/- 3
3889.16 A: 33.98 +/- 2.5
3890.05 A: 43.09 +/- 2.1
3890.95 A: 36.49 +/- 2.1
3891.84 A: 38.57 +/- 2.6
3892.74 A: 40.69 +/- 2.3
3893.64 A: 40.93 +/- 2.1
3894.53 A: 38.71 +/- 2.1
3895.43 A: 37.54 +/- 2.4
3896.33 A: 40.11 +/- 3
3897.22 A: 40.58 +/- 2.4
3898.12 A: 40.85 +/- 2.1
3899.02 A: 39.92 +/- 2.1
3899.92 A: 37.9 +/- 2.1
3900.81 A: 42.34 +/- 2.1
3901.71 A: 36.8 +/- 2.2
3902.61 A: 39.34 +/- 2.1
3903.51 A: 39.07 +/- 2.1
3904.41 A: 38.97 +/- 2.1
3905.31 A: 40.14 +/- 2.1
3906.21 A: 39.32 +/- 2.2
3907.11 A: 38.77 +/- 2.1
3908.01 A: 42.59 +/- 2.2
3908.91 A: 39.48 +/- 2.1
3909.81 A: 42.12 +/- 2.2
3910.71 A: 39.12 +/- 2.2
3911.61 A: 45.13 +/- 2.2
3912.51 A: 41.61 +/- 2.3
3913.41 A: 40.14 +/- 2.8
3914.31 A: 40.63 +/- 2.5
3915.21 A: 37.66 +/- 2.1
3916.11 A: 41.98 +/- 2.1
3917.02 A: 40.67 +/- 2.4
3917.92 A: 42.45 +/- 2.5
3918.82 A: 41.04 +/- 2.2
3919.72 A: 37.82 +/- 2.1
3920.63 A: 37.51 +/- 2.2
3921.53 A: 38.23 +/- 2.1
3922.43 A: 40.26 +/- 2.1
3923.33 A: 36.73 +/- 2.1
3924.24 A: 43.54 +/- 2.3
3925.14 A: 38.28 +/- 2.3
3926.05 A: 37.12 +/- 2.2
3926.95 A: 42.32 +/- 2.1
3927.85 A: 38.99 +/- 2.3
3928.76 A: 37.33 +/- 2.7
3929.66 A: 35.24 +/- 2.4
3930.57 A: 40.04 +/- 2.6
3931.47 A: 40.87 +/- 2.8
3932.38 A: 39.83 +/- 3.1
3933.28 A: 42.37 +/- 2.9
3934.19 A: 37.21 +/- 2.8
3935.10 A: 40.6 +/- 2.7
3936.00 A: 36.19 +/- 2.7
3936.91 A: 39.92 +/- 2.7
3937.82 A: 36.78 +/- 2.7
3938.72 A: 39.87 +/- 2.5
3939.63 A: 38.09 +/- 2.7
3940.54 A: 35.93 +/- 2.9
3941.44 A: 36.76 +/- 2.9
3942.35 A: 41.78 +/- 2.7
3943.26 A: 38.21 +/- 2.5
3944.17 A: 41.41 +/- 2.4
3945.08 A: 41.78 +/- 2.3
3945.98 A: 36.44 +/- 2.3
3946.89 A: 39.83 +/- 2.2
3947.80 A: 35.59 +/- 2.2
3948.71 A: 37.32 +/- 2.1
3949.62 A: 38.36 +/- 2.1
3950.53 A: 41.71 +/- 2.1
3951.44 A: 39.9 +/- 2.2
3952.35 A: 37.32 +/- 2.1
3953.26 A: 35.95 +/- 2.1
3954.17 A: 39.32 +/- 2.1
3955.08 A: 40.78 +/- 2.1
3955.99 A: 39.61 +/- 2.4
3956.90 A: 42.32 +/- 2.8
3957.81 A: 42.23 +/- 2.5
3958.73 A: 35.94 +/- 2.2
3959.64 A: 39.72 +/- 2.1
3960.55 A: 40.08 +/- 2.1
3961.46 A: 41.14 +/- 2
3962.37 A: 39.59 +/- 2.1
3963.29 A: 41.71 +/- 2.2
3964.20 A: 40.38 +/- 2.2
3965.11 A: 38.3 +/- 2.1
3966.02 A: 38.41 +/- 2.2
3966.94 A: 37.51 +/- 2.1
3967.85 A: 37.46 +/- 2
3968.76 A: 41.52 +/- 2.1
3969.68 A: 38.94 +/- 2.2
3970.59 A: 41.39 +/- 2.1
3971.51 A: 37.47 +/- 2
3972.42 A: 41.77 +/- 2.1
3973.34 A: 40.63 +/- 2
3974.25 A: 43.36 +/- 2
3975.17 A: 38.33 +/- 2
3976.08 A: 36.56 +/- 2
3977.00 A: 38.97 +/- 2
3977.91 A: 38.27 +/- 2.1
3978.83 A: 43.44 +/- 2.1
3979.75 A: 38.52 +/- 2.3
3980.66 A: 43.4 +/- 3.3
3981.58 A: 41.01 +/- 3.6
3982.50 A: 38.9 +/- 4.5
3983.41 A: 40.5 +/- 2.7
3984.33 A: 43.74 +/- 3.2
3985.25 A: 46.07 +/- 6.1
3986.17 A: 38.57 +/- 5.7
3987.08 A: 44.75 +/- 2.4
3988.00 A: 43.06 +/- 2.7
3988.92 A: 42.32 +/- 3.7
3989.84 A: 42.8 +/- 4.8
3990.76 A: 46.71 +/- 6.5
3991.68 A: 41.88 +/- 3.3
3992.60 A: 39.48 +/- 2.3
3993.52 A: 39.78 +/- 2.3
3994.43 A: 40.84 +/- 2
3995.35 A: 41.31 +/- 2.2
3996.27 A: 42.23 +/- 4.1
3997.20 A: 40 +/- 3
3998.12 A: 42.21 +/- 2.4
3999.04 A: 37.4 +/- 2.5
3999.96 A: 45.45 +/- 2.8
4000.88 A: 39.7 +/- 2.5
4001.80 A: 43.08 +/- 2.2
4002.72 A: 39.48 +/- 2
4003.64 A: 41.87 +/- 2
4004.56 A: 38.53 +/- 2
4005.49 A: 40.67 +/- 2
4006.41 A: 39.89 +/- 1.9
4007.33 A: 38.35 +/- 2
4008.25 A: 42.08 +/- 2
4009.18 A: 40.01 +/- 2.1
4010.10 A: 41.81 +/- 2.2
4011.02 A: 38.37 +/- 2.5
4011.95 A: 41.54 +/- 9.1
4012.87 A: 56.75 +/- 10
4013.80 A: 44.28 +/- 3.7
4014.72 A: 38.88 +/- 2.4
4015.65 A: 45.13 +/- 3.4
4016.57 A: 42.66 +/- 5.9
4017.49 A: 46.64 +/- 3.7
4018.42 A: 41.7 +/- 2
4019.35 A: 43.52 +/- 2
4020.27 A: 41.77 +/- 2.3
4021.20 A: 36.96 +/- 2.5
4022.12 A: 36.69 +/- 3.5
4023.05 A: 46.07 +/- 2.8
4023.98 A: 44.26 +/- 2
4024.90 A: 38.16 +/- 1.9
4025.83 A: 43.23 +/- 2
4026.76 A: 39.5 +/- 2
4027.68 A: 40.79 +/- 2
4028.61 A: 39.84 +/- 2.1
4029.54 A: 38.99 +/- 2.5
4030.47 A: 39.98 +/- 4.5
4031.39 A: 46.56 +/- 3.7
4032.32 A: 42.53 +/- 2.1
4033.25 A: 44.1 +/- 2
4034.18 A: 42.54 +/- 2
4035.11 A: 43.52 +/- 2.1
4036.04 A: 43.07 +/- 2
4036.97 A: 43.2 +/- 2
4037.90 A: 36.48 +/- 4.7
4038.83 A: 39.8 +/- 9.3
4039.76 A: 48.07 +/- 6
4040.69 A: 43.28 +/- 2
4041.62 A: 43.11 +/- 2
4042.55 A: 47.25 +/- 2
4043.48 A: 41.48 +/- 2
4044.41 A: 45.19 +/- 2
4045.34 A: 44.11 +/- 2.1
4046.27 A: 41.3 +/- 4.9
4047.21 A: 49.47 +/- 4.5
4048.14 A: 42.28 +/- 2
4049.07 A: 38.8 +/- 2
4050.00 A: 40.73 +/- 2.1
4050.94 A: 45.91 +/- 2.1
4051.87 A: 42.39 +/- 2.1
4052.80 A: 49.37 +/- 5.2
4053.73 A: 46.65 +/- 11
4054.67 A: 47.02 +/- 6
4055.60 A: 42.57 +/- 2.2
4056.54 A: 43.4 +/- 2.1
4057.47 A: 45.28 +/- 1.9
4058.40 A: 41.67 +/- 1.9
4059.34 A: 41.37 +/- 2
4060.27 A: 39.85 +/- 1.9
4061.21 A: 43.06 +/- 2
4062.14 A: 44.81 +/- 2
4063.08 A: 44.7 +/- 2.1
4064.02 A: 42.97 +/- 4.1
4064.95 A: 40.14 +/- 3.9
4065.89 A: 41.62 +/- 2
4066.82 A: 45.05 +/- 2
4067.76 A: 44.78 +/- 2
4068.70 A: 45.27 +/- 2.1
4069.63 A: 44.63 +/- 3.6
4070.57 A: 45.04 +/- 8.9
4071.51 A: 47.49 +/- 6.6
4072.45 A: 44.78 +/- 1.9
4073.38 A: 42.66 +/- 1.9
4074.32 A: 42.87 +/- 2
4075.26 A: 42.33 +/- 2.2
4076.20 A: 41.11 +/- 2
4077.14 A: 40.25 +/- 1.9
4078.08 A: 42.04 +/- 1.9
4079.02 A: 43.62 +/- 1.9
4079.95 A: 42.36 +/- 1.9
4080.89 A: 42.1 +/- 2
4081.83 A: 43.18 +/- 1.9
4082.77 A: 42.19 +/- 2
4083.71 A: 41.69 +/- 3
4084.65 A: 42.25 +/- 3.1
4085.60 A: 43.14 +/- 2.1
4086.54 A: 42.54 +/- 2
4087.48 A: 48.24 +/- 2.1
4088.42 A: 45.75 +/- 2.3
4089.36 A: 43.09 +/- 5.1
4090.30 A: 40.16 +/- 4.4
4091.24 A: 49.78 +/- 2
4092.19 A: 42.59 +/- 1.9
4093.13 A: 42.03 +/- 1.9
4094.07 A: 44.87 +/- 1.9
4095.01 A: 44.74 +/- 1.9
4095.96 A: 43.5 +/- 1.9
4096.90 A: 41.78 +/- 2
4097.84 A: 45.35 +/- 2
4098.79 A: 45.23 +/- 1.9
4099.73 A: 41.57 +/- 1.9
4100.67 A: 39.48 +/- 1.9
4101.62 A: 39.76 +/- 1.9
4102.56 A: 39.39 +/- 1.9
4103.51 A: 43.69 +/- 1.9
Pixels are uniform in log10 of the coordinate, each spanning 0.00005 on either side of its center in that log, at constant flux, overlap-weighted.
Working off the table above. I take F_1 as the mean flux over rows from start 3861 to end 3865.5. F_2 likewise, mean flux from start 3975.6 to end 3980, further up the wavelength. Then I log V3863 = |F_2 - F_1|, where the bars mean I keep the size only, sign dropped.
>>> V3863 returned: 1.52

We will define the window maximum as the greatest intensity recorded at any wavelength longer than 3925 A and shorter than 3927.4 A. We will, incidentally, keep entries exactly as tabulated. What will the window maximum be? 42.32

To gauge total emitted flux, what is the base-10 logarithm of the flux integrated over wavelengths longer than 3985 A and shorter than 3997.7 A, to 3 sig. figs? 2.73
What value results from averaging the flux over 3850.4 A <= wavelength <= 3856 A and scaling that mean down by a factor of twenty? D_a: 2.00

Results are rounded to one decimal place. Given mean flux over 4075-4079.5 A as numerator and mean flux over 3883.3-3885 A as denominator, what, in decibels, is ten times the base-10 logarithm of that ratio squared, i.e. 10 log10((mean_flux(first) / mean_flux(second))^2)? 0.1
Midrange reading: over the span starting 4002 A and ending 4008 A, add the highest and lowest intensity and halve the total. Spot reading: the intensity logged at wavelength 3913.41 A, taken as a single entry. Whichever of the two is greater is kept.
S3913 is 40.1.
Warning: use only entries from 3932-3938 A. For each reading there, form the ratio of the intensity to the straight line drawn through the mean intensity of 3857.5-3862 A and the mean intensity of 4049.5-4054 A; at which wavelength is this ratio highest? 3933.28 A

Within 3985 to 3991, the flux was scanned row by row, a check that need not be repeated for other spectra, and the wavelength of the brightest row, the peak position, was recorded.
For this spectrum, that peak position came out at 3990.76 A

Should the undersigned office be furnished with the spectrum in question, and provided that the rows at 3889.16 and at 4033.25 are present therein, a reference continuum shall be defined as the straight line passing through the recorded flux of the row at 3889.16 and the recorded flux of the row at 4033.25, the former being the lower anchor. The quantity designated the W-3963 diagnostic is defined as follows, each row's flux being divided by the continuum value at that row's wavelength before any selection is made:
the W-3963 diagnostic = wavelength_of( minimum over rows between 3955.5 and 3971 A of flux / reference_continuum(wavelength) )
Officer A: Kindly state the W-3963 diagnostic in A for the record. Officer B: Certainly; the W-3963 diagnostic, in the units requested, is 3958.73 A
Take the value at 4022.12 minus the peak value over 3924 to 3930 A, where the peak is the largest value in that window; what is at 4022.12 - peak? -7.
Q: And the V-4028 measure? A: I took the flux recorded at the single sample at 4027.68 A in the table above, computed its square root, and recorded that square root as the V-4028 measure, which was 6.39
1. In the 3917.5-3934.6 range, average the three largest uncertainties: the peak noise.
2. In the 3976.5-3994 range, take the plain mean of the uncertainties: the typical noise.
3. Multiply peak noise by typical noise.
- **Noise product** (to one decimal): 10.1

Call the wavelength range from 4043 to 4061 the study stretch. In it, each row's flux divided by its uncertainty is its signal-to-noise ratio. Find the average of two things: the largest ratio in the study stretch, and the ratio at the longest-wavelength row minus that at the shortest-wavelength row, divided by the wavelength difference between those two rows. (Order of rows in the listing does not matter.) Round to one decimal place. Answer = 11.9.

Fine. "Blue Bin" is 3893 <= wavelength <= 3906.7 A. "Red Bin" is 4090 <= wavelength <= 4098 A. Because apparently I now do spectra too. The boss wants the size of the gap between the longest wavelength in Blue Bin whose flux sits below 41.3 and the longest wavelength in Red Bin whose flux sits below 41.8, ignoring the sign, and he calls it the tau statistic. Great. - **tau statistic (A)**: 190.7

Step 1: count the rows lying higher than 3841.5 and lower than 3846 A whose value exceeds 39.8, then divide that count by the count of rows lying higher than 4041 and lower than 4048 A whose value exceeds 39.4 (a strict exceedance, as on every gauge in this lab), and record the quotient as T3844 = 0.14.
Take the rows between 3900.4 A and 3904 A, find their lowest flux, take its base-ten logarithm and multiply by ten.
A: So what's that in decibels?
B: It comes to 15.7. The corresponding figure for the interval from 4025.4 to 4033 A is 15.9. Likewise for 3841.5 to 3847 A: 15.5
